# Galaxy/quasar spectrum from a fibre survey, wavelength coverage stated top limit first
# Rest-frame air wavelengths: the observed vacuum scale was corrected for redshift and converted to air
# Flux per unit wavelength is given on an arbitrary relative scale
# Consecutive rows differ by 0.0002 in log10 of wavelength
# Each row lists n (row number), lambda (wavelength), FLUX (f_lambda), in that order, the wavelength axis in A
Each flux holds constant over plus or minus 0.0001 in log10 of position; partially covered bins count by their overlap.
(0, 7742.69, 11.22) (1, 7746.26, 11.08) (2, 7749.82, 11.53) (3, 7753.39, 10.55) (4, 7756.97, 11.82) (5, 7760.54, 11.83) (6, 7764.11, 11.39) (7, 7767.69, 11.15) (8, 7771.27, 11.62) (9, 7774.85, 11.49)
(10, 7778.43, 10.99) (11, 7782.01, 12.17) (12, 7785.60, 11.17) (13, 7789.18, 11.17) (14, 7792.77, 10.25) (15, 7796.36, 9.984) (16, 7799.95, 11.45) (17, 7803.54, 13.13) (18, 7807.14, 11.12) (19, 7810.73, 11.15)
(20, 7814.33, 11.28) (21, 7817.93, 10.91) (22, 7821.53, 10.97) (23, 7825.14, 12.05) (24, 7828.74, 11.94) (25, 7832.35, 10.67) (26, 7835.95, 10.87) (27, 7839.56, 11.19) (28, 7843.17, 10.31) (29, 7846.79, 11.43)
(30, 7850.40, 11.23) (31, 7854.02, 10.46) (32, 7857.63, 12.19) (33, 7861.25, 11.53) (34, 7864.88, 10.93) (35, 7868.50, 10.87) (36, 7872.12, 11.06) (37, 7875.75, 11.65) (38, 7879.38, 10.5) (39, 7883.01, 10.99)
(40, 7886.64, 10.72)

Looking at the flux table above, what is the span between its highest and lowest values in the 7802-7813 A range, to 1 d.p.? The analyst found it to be 2.0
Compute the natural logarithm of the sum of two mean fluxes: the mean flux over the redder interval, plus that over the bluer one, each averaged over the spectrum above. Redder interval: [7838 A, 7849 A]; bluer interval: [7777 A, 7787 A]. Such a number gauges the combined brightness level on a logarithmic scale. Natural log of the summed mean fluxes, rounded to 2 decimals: 3.11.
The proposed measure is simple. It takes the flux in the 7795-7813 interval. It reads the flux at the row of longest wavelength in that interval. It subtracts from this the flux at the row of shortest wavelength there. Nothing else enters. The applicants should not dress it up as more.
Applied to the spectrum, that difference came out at 1.2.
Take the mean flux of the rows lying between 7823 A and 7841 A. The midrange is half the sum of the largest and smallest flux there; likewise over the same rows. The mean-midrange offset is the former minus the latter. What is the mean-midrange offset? -0.02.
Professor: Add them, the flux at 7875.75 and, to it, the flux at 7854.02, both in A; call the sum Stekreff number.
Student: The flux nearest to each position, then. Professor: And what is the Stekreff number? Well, 22.1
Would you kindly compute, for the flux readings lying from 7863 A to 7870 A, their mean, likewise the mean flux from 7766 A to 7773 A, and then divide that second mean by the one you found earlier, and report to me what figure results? 1.04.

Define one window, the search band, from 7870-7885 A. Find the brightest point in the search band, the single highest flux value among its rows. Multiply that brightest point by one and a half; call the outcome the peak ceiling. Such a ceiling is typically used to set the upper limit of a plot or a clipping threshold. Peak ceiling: 17.5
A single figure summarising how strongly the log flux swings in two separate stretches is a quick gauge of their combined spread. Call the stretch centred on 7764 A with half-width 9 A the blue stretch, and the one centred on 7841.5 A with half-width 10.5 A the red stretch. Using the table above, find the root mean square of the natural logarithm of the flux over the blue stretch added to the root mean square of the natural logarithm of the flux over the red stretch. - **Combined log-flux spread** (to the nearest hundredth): 4.84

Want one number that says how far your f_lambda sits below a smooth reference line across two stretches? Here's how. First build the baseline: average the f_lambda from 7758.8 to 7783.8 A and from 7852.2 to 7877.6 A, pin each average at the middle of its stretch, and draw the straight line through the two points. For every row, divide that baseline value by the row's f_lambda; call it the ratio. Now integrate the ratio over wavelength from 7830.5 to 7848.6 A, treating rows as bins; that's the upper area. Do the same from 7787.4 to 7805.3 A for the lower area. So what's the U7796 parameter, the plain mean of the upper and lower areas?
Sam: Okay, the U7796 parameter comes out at 18.6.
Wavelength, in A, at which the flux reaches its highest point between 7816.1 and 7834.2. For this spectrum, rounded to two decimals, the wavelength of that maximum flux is 7825.14 A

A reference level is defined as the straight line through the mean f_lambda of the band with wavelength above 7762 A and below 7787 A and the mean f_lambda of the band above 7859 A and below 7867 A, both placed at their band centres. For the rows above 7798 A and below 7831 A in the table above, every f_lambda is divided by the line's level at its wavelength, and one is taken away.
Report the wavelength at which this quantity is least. 7817.93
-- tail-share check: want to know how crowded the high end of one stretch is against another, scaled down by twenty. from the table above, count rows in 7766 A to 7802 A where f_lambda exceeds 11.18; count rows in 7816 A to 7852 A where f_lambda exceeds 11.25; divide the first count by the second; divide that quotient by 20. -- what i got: 0.067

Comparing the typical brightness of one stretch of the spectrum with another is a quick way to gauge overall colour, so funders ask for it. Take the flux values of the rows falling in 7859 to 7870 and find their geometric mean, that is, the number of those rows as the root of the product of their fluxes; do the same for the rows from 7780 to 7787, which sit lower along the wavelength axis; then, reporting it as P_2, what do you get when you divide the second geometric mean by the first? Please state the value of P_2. 1.05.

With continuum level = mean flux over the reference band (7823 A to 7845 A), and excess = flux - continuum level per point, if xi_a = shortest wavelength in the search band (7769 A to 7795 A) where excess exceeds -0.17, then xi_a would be 7771.27 A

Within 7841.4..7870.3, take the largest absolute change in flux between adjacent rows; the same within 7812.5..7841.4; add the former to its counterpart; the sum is 3.00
